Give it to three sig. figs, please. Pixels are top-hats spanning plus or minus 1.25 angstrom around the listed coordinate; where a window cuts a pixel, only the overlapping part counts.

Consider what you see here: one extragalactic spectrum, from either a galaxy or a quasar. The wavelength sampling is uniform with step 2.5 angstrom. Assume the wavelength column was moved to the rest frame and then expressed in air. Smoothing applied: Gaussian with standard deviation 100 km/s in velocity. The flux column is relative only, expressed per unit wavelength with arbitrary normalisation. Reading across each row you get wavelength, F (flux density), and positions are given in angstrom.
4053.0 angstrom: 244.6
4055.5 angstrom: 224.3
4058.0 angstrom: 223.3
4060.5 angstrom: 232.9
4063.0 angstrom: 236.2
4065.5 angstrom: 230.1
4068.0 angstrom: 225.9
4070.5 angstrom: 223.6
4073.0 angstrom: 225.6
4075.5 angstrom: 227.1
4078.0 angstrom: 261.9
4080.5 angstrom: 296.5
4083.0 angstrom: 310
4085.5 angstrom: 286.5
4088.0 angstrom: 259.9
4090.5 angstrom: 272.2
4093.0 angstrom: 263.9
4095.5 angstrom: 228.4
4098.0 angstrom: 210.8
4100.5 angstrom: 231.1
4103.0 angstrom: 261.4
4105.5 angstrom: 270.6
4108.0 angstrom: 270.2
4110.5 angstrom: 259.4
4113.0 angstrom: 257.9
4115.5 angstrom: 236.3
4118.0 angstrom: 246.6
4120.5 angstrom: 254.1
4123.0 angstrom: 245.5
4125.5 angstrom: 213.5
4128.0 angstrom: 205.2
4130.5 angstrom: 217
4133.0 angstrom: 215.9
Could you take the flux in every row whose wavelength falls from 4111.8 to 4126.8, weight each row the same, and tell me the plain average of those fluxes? 242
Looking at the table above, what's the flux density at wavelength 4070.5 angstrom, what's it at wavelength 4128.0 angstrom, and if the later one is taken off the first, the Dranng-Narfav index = 18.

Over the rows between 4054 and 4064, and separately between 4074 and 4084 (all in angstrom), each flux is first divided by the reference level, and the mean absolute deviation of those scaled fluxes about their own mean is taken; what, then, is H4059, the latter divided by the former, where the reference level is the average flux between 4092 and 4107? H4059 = 5.5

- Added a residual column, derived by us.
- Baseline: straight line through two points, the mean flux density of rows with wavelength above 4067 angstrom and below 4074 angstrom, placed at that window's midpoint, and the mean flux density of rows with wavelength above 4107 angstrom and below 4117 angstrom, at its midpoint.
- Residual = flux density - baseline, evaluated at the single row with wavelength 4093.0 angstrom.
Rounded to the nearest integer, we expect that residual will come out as 22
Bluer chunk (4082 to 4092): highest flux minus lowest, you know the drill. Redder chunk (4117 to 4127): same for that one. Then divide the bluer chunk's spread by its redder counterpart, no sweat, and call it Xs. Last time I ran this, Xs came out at 1.2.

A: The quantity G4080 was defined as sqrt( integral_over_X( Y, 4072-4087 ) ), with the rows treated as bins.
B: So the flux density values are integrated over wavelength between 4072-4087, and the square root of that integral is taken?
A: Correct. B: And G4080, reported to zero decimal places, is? 63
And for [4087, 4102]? 61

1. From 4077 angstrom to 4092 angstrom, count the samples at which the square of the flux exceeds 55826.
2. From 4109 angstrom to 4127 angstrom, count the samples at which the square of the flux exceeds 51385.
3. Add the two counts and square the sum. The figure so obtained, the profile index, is 144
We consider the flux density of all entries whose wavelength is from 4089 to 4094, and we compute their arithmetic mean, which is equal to 268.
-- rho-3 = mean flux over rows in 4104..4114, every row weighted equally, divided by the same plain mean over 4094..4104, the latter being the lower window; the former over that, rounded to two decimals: 1.14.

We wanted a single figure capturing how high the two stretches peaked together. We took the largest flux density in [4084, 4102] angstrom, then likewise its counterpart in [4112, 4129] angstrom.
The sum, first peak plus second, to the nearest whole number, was 544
